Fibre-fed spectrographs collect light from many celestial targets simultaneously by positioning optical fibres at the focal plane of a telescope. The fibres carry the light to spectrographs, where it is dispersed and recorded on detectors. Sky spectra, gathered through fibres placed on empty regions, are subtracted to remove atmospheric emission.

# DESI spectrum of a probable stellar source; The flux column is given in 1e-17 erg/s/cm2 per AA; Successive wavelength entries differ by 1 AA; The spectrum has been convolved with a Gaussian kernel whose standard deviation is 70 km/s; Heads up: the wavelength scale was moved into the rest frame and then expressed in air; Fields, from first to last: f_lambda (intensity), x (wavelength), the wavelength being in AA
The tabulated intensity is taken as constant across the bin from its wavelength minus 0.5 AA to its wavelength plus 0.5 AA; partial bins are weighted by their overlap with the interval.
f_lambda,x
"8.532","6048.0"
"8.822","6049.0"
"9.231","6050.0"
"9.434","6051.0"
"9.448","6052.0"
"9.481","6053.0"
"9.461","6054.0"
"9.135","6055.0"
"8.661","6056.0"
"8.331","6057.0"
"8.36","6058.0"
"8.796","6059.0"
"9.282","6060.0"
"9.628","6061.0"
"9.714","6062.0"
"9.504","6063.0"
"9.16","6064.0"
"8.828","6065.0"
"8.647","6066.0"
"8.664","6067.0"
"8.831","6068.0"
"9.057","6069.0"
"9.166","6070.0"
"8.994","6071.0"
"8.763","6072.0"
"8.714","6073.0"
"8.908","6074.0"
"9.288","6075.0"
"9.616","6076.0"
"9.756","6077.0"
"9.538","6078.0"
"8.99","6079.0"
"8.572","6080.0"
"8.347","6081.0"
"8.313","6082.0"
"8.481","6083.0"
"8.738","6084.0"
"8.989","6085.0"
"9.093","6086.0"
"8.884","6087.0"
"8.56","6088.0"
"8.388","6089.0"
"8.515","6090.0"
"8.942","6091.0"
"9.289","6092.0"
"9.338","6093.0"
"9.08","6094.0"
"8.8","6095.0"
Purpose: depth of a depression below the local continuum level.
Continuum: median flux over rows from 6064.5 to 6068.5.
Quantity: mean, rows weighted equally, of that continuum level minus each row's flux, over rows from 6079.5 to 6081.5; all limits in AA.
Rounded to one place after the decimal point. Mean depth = 0.3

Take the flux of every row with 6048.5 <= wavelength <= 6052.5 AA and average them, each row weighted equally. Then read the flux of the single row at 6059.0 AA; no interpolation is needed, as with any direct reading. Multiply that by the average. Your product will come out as 81.2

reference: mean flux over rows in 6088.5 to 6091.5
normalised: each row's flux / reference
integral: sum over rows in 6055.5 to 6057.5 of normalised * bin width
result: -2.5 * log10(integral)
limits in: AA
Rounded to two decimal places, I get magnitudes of -0.74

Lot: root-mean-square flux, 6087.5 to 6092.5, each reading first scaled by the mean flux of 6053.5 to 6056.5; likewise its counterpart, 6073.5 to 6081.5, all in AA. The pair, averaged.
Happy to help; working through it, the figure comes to 0.98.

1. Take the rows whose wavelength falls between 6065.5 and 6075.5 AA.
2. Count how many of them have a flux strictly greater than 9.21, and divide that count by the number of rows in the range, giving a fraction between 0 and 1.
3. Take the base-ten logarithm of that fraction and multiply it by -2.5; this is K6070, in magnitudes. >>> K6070 2.50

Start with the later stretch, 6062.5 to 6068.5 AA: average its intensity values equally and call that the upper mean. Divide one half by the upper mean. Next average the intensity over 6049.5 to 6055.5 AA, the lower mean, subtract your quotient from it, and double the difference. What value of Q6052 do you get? 18.6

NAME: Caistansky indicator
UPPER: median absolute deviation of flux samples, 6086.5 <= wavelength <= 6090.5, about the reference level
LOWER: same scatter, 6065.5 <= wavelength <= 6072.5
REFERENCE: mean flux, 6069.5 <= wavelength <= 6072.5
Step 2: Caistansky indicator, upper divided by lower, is 2.3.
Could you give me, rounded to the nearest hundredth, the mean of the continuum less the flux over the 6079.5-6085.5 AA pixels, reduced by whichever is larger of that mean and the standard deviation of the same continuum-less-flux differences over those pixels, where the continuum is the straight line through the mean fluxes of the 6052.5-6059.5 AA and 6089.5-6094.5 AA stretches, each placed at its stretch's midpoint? 0.00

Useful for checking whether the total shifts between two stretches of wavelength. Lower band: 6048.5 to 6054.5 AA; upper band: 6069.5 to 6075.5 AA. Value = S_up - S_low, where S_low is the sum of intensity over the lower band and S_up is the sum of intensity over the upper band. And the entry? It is -2.0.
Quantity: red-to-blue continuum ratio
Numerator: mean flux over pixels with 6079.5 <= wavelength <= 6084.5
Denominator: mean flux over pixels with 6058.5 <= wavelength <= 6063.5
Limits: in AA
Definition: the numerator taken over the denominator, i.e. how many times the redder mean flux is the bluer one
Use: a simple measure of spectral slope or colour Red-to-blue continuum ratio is 0.90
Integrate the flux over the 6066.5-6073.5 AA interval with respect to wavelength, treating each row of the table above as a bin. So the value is 62.2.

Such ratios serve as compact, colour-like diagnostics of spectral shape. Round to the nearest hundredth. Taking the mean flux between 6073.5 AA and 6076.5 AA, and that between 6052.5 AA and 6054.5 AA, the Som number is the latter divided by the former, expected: 1.02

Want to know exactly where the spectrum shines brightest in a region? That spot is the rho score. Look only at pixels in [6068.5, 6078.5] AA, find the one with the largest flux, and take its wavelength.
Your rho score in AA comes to 6077.0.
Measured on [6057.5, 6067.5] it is 6062.0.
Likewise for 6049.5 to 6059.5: 6053.0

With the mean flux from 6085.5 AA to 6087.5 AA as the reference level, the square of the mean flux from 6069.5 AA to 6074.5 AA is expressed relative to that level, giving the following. 8.83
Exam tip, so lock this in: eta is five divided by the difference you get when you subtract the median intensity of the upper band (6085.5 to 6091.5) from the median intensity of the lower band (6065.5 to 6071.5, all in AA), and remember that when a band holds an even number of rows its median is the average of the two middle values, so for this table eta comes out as 26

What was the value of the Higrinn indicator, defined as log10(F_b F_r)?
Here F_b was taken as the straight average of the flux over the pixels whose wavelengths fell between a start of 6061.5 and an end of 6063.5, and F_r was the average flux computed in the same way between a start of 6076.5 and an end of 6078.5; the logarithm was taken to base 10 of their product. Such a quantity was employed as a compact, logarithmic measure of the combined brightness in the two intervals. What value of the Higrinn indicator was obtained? 1.97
